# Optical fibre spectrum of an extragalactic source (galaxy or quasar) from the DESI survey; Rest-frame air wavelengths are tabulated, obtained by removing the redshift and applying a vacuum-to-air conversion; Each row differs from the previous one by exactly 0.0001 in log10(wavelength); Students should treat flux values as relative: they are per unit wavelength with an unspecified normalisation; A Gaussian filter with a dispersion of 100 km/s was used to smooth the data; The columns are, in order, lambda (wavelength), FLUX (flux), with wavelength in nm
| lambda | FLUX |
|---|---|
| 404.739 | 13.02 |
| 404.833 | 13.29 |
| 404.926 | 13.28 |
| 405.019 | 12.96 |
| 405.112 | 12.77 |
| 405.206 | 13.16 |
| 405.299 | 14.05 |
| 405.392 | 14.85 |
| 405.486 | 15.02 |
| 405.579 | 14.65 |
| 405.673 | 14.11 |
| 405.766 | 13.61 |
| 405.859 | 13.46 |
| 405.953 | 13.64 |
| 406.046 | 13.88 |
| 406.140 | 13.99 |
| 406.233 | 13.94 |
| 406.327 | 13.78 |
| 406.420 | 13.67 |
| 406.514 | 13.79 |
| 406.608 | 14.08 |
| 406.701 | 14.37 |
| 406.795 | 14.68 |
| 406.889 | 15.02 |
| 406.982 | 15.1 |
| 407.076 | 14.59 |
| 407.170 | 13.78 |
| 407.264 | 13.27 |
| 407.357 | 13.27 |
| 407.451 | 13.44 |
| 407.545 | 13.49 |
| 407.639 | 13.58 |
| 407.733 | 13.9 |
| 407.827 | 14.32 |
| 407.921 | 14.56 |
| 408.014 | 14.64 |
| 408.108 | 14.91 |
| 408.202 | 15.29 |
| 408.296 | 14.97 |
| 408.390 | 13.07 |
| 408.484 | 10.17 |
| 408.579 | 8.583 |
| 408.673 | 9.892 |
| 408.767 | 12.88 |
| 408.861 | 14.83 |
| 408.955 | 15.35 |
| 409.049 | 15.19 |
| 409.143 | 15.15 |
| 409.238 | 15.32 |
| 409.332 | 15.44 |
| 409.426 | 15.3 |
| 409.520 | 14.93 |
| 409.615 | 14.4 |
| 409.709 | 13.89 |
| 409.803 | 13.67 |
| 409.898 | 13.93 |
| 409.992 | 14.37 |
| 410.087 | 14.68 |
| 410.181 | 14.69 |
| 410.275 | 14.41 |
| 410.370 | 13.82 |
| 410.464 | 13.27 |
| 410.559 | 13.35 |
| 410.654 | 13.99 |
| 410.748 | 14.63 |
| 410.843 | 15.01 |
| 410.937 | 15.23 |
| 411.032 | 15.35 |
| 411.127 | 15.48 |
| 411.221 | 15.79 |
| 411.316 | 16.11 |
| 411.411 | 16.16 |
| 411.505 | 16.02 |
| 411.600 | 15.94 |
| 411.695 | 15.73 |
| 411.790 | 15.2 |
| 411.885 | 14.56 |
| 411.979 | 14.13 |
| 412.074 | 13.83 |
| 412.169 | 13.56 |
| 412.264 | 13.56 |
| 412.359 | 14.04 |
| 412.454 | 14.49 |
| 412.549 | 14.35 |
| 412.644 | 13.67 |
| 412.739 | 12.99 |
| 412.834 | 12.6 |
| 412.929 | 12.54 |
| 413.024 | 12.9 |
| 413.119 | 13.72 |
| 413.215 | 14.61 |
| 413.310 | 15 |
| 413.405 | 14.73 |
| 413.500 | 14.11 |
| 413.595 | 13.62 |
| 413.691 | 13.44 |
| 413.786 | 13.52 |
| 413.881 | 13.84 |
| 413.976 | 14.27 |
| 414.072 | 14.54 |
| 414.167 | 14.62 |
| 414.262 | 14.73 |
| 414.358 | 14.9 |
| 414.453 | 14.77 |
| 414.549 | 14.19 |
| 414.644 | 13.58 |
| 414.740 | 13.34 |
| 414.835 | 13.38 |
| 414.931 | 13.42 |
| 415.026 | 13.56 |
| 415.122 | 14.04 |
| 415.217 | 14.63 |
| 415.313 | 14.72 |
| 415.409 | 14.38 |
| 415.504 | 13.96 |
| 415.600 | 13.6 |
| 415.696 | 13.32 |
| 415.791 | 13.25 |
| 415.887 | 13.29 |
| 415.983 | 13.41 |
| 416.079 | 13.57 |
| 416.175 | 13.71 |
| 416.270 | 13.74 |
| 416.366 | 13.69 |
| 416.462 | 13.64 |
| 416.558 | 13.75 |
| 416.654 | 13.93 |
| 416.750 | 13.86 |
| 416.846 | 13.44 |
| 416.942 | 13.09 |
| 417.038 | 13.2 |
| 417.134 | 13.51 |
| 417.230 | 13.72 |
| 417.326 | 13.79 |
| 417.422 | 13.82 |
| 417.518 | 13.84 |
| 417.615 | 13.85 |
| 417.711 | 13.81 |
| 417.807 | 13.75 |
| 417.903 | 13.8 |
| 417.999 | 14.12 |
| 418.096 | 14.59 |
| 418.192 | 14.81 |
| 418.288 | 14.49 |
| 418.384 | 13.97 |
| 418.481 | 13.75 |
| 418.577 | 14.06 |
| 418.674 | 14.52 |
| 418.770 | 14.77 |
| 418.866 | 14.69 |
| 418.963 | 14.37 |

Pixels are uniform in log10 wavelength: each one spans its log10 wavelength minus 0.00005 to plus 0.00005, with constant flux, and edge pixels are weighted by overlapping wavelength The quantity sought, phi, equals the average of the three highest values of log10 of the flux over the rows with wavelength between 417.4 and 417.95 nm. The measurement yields 1.14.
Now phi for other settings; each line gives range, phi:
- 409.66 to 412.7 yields 1.21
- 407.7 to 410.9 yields 1.19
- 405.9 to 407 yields 1.17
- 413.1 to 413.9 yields 1.17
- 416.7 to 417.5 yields 1.14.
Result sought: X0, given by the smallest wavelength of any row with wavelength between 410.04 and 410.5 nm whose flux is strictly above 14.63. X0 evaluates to 410.087 nm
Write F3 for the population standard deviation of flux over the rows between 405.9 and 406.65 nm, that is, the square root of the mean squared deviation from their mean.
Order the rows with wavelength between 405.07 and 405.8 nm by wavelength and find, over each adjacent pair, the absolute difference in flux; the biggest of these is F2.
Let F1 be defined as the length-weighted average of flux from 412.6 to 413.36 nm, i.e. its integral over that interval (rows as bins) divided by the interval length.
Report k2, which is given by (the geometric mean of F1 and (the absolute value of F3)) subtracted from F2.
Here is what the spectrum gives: -0.5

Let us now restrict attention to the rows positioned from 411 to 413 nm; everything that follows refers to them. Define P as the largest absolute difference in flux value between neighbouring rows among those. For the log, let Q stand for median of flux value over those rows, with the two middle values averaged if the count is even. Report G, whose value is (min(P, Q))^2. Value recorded 0.5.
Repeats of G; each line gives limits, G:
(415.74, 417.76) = 0.2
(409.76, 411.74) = 0.4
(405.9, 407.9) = 0.7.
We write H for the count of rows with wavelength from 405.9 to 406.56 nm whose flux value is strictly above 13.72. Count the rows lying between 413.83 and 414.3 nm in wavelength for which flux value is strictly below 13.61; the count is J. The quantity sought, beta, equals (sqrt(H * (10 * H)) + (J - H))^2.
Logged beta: 117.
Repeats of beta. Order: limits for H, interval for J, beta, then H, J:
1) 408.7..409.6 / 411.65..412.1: 299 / 8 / 0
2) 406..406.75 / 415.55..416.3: 447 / 7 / 6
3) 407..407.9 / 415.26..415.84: 136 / 4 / 3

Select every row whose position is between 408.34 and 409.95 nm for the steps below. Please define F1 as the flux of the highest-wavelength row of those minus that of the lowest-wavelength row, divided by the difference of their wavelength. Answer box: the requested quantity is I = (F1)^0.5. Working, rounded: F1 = 0.57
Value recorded 0.76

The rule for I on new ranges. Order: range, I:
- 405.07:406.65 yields 0.94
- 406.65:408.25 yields 0.78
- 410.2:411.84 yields 0.72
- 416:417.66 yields 0.43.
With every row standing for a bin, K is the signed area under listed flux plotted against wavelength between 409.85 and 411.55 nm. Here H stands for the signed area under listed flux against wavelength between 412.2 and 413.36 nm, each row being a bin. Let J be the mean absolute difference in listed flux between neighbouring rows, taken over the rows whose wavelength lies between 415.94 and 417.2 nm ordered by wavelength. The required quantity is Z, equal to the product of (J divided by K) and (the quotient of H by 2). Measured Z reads 0.05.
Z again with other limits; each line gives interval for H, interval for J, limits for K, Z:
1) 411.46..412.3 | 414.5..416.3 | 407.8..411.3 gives 0.03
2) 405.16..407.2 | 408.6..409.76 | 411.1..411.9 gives 0.78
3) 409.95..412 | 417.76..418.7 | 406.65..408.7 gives 0.18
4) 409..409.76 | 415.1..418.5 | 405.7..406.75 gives 0.08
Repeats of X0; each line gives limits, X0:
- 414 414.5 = 414.262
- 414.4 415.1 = 414.453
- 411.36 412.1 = 411.411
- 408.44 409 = 408.861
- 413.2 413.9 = 413.310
